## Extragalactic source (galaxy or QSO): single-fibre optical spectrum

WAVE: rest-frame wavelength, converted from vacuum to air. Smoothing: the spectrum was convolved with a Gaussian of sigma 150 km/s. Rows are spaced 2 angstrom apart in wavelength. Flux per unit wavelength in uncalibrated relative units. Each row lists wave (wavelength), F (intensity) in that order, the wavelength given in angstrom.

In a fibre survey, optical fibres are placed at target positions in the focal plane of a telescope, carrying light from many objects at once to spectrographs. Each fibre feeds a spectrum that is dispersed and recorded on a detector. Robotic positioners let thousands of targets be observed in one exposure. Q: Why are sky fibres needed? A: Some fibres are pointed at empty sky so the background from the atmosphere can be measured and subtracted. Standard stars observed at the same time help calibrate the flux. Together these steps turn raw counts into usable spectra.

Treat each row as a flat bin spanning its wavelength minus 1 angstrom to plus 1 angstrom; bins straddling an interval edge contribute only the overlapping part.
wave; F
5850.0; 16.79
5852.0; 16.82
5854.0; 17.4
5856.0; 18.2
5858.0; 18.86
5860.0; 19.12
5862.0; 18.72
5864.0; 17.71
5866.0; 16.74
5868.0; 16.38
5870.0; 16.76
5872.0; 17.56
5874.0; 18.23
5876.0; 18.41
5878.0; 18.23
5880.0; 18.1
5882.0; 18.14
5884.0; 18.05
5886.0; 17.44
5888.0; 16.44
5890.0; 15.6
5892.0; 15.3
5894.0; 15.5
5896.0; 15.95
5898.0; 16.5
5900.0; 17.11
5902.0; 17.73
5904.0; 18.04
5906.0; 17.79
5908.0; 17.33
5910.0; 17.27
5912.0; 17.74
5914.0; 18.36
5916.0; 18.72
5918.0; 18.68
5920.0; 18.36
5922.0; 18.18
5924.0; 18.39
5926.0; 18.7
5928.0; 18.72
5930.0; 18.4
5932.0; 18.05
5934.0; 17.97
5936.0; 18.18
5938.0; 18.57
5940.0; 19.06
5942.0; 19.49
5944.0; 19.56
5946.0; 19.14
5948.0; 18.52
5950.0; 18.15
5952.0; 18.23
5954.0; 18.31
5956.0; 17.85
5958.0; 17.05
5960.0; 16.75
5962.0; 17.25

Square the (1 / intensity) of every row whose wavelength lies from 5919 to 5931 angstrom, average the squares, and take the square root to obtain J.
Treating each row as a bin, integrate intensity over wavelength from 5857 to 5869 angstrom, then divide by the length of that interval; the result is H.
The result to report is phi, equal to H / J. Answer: 331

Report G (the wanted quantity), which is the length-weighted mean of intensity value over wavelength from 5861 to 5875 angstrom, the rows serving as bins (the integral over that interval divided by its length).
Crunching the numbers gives 17.4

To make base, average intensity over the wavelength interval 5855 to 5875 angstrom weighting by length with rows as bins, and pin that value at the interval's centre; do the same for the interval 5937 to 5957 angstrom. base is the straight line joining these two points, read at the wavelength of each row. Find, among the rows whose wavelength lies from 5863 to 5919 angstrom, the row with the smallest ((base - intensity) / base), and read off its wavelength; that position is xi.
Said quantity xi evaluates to 5876.0 angstrom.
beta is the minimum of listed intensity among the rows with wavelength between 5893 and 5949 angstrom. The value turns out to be 15.5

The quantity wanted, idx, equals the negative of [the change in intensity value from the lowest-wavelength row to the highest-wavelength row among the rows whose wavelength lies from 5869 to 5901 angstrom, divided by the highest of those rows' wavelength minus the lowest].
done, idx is -0.012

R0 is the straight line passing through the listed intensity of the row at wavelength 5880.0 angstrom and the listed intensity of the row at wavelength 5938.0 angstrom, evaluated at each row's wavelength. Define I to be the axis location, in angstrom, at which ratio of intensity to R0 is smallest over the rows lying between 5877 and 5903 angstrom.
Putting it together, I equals 5892.0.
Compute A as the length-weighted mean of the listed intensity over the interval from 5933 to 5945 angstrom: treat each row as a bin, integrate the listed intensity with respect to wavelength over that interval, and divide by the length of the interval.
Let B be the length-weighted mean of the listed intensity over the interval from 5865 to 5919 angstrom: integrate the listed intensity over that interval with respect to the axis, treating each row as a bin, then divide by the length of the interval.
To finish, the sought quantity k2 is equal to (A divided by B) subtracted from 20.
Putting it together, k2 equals 18.9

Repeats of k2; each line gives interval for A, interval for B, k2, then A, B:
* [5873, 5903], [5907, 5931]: 19.1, 17.1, 18.2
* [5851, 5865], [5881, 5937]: 19.0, 18.1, 17.6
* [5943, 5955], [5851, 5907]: 18.9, 18.7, 17.4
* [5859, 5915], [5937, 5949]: 19.1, 17.4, 19.1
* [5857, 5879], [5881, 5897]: 18.9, 17.9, 16.6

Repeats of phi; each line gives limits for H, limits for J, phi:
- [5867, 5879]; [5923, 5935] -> 323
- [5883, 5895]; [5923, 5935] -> 301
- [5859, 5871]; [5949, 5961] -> 311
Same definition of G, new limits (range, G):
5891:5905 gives 16.6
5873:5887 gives 18.1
